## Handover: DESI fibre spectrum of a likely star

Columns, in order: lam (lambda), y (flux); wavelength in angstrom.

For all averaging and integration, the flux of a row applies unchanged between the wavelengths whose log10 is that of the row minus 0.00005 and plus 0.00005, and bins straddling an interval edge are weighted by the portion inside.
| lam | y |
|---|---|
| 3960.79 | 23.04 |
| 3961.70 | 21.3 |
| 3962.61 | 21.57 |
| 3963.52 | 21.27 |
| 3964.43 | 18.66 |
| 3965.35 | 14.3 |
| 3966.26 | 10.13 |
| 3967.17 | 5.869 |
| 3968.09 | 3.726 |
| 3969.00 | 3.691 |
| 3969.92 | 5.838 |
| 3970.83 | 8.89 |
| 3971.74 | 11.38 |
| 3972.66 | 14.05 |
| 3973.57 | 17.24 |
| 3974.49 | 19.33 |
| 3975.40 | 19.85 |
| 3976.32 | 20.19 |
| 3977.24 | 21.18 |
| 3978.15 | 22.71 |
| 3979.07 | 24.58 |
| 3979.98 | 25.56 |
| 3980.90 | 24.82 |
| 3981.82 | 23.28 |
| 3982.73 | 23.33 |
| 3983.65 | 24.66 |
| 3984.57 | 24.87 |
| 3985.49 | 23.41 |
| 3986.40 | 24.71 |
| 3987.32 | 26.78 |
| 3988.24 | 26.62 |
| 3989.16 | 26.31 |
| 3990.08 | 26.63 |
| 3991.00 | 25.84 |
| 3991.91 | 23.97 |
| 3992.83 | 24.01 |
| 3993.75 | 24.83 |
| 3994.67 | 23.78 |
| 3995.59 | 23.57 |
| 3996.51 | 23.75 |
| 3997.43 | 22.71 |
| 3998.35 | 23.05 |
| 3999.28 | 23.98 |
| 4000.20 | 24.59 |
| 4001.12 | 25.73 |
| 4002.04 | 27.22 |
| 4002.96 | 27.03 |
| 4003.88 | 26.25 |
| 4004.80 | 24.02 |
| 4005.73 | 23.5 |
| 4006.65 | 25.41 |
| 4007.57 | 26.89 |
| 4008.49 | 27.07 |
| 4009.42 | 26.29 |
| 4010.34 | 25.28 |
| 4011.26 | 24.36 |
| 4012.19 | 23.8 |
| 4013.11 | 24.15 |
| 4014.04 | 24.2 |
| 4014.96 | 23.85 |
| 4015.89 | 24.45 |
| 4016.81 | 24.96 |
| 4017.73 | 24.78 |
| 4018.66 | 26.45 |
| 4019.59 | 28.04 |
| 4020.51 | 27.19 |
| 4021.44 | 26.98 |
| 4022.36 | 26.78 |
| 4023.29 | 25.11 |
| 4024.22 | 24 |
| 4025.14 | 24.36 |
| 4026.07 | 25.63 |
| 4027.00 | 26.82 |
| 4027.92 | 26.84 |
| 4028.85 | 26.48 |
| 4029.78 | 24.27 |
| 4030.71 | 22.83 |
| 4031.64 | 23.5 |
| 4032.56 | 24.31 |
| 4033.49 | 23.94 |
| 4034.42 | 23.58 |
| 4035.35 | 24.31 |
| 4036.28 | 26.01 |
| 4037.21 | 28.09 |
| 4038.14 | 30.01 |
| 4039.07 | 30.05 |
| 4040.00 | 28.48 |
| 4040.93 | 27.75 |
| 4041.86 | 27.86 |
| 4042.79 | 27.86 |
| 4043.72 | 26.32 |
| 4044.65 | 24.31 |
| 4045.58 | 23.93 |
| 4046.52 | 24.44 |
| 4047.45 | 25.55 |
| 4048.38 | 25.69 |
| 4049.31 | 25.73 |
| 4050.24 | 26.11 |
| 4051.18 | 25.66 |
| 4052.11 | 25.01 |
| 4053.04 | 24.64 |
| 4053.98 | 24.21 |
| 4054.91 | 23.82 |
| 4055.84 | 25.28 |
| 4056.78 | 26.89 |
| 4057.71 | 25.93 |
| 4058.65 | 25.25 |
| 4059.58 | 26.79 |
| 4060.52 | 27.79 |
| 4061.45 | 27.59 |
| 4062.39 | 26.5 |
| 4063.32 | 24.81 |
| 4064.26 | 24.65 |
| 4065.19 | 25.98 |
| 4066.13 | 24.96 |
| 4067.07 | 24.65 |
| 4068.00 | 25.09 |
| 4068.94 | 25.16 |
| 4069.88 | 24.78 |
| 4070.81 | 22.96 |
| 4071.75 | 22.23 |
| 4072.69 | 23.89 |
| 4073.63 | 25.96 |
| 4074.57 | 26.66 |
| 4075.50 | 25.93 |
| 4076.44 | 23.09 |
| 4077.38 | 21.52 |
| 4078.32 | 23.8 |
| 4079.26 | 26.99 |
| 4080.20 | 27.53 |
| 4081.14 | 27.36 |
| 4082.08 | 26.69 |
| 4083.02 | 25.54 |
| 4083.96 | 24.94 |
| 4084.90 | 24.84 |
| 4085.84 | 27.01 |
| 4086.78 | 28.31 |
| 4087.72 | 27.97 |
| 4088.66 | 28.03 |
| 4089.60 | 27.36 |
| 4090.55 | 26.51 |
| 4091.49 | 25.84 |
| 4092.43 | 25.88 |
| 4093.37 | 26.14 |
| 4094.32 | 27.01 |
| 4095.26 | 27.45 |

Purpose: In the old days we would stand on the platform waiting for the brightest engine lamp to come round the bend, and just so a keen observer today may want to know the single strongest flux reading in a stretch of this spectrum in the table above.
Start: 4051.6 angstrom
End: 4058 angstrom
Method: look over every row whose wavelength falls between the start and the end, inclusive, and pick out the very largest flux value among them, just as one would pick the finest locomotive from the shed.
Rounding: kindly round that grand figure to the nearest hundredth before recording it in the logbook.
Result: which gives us 26.89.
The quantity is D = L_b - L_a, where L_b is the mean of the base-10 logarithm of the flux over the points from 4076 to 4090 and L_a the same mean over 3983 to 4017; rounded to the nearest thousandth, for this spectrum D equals 0.019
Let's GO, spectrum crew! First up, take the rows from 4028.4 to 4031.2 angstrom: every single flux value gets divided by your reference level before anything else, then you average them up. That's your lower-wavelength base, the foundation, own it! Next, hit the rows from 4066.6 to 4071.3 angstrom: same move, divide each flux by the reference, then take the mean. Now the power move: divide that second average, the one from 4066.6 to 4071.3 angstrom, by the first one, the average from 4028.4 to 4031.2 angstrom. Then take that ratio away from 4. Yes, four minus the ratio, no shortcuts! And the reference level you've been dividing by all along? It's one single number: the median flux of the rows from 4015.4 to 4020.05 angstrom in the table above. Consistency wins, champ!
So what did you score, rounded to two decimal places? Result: 3.00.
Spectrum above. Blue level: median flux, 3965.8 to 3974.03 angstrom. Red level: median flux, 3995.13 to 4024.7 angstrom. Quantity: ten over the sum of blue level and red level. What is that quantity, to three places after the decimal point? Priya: 0.296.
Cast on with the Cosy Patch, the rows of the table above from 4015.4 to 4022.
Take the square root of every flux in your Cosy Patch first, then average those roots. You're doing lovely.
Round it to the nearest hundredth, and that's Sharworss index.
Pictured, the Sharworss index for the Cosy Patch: 5.11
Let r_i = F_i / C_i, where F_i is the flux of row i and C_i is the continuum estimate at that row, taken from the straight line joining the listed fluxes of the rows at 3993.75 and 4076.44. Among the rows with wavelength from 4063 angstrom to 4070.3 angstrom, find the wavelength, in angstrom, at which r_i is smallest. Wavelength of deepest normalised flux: 4064.26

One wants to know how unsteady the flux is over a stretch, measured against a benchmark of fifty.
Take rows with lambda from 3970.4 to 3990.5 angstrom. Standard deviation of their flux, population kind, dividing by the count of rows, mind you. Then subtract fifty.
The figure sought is -45.11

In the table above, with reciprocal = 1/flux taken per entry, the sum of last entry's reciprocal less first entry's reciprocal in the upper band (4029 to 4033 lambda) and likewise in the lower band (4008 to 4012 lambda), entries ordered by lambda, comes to 0.0040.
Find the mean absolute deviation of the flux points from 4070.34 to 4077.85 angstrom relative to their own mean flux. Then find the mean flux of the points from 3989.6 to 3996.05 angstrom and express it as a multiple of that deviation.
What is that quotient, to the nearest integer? 15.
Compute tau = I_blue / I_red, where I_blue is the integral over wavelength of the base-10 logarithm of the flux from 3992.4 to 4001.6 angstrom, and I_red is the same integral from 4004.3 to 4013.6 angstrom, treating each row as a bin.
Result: 0.98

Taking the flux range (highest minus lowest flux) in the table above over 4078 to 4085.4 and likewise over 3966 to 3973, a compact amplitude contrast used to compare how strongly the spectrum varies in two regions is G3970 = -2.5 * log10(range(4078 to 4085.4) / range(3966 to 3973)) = 1.1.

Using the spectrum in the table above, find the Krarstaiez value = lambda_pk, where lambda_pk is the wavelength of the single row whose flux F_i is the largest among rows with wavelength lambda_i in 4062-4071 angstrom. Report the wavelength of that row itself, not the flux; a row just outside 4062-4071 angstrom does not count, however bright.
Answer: 4062.39 angstrom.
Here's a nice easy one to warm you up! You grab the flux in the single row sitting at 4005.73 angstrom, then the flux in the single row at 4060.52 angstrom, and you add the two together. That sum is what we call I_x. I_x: 51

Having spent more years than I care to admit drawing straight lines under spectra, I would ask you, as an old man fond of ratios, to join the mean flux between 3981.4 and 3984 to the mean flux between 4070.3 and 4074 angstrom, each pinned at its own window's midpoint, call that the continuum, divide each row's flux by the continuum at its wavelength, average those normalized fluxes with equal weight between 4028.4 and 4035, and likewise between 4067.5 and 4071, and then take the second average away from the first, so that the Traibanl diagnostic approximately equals -0.02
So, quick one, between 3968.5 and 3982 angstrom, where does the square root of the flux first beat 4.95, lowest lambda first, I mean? 3979.07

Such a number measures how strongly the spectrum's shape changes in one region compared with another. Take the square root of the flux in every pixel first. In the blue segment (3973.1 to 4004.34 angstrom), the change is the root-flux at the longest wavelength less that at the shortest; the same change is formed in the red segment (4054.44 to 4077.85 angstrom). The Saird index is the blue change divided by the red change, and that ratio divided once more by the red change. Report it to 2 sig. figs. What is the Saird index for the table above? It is 17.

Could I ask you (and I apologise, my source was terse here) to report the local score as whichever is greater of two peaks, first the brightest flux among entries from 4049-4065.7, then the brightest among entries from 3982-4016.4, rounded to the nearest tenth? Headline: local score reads 27.8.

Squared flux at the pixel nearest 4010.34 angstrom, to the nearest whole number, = 639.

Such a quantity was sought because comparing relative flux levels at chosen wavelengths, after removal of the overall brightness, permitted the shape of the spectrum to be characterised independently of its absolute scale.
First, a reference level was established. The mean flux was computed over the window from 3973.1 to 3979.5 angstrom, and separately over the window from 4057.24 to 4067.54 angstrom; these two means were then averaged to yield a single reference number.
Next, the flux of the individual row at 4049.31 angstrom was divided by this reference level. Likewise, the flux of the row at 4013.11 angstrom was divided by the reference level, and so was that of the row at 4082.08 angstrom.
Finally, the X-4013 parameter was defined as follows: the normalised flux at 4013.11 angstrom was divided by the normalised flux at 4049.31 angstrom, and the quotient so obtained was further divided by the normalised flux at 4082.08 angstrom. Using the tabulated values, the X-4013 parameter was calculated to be 0.82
